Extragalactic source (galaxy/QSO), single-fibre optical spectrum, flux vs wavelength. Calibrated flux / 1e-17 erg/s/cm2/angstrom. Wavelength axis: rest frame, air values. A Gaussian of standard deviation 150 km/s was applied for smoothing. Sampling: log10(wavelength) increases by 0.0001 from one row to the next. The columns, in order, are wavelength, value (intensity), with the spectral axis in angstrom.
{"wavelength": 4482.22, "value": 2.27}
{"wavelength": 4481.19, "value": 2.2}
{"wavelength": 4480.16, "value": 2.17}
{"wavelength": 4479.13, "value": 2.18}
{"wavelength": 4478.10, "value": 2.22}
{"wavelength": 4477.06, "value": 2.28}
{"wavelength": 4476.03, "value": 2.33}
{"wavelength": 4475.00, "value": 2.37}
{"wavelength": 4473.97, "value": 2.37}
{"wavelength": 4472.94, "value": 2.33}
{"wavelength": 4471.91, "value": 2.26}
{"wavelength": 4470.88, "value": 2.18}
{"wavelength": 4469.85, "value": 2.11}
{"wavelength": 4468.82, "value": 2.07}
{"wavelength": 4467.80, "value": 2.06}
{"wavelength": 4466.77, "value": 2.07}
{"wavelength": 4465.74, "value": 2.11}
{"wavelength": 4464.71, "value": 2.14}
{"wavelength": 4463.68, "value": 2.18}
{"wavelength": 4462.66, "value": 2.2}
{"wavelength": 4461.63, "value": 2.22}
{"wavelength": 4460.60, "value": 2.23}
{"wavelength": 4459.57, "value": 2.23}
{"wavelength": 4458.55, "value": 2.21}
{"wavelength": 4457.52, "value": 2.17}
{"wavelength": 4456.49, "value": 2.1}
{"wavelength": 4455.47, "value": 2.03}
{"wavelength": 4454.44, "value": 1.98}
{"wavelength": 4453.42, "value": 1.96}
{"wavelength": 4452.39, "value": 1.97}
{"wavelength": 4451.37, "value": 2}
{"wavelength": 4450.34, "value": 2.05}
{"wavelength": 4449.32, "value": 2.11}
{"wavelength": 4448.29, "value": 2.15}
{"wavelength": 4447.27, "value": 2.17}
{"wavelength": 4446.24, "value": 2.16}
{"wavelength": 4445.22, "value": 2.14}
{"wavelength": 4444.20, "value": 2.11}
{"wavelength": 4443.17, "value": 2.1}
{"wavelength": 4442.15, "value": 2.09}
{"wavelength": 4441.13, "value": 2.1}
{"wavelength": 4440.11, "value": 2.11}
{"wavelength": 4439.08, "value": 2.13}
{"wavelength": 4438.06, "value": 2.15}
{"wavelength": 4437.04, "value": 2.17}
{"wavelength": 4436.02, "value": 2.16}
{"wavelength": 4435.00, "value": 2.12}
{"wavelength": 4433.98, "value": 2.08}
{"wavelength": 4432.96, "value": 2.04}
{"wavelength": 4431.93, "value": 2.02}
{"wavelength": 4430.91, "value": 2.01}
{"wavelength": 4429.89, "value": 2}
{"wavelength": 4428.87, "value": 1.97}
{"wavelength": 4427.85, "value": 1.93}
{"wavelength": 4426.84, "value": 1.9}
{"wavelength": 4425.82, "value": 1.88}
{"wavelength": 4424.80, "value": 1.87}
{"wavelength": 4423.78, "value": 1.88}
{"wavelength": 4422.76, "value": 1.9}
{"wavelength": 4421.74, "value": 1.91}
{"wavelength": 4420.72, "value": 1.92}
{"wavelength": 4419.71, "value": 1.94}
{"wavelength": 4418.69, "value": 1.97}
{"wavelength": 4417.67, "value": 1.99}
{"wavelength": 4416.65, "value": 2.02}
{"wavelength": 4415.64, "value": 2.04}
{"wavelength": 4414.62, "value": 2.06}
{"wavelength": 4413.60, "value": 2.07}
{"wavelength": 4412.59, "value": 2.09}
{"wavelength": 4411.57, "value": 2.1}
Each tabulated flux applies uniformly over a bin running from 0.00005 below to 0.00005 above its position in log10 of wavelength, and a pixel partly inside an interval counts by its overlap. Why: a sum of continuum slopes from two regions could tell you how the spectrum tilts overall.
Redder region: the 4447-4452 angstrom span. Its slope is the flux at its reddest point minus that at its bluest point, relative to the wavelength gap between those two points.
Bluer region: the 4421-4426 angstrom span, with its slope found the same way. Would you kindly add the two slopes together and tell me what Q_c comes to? -0.049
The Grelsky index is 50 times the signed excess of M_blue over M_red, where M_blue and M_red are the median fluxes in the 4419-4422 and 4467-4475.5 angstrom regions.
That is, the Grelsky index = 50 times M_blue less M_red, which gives -15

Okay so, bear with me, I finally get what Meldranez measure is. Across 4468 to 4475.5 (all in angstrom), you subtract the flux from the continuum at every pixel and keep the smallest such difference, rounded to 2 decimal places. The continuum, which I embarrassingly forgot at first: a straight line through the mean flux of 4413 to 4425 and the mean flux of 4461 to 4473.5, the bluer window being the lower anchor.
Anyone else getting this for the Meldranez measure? -0.18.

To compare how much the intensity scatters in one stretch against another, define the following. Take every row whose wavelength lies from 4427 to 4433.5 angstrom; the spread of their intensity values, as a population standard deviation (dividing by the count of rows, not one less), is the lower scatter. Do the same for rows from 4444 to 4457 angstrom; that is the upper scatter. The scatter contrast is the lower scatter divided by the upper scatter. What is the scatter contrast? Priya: 0.5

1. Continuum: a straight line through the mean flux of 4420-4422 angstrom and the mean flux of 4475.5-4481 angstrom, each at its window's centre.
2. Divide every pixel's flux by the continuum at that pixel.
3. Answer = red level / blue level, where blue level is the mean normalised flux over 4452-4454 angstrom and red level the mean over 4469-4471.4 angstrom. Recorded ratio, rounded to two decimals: 1.04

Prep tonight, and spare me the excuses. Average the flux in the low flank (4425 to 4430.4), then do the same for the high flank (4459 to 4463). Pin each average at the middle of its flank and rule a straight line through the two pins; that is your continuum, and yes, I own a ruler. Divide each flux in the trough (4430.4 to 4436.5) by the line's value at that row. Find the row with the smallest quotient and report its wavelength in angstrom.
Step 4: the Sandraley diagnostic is 4430.91 angstrom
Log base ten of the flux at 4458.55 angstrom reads 0.344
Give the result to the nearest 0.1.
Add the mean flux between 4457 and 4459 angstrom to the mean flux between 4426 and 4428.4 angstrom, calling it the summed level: 4.1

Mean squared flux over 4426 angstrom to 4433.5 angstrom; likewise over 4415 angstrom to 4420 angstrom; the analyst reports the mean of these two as 3.95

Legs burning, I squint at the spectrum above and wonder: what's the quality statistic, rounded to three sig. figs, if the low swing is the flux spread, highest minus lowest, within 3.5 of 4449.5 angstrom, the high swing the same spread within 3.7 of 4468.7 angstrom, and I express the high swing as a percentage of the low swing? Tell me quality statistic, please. 100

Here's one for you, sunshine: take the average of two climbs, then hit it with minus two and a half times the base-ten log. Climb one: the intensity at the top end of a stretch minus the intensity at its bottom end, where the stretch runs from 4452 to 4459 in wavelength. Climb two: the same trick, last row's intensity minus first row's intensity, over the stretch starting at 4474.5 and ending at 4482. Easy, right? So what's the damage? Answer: 3.6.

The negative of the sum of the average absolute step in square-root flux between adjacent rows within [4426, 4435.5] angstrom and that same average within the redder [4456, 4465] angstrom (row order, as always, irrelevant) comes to -0.0190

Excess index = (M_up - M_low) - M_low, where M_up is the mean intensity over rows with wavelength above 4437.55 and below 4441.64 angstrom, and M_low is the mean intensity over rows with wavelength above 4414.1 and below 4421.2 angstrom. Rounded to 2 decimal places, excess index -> -1.86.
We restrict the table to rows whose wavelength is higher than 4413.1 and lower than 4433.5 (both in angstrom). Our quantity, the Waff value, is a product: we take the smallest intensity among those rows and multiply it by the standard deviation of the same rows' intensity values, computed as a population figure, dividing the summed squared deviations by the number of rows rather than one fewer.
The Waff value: 0.118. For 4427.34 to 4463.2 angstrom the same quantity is 0.161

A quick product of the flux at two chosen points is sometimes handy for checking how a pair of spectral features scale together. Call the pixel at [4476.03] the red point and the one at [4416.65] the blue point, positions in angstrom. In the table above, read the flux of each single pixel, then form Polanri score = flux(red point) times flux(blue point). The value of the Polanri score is 4.7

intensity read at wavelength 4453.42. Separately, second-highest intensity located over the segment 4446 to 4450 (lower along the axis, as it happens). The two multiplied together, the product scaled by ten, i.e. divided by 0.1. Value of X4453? 42.3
